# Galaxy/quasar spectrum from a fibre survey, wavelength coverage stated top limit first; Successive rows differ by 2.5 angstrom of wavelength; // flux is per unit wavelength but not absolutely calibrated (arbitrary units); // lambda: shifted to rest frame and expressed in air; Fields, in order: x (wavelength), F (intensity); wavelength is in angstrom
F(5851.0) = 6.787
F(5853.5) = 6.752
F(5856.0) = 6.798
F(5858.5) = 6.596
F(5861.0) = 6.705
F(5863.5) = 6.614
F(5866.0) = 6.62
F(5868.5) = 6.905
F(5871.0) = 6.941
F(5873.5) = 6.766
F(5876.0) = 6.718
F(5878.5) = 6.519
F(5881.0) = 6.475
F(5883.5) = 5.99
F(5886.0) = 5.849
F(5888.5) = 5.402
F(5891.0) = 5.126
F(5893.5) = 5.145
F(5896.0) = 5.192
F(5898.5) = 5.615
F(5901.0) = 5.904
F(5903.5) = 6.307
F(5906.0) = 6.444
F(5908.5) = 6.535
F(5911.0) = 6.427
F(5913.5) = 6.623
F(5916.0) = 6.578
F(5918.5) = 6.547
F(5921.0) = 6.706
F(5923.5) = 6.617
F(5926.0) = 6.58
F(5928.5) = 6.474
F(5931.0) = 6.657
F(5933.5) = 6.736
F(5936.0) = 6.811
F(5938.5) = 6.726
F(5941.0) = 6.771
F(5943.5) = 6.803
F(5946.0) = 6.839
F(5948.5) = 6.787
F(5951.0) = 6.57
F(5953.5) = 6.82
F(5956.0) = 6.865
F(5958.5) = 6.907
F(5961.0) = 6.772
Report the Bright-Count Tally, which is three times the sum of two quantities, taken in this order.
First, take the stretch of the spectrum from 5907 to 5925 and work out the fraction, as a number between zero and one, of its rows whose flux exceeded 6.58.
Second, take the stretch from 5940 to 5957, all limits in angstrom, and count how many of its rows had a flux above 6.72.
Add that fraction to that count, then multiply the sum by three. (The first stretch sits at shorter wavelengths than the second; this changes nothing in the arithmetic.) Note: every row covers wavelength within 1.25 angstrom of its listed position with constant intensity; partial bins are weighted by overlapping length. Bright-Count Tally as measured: 19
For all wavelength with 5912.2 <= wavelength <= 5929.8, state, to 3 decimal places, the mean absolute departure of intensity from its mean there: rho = 0.051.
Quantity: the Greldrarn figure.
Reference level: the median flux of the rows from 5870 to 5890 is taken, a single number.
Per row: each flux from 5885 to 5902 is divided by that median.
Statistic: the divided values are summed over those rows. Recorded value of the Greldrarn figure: 5.88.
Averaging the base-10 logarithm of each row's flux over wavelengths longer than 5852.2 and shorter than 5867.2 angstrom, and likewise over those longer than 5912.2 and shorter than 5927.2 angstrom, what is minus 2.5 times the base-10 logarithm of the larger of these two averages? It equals 0.209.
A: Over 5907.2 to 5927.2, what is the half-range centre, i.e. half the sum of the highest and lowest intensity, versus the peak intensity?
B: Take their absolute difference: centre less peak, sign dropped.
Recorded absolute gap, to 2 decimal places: 0.14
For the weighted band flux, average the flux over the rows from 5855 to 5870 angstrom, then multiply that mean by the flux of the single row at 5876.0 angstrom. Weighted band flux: 45.1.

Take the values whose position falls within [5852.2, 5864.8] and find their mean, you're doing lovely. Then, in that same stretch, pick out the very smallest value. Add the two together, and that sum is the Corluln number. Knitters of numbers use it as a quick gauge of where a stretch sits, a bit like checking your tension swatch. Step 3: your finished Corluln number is 13.3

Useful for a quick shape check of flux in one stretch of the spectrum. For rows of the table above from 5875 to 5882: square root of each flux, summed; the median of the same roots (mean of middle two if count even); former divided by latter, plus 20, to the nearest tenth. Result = 23.0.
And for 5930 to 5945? 26.0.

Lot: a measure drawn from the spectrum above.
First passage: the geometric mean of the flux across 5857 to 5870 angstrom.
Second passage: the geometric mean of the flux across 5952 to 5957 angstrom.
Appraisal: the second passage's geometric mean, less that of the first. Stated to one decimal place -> 0.2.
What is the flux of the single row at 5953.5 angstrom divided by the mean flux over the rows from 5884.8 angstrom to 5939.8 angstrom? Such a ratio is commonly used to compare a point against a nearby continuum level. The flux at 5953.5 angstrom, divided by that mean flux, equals 1.10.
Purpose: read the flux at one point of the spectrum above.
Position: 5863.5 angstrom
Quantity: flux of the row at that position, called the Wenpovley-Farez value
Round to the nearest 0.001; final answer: 6.614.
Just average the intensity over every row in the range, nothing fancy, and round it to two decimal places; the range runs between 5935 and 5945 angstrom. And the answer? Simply 6.78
